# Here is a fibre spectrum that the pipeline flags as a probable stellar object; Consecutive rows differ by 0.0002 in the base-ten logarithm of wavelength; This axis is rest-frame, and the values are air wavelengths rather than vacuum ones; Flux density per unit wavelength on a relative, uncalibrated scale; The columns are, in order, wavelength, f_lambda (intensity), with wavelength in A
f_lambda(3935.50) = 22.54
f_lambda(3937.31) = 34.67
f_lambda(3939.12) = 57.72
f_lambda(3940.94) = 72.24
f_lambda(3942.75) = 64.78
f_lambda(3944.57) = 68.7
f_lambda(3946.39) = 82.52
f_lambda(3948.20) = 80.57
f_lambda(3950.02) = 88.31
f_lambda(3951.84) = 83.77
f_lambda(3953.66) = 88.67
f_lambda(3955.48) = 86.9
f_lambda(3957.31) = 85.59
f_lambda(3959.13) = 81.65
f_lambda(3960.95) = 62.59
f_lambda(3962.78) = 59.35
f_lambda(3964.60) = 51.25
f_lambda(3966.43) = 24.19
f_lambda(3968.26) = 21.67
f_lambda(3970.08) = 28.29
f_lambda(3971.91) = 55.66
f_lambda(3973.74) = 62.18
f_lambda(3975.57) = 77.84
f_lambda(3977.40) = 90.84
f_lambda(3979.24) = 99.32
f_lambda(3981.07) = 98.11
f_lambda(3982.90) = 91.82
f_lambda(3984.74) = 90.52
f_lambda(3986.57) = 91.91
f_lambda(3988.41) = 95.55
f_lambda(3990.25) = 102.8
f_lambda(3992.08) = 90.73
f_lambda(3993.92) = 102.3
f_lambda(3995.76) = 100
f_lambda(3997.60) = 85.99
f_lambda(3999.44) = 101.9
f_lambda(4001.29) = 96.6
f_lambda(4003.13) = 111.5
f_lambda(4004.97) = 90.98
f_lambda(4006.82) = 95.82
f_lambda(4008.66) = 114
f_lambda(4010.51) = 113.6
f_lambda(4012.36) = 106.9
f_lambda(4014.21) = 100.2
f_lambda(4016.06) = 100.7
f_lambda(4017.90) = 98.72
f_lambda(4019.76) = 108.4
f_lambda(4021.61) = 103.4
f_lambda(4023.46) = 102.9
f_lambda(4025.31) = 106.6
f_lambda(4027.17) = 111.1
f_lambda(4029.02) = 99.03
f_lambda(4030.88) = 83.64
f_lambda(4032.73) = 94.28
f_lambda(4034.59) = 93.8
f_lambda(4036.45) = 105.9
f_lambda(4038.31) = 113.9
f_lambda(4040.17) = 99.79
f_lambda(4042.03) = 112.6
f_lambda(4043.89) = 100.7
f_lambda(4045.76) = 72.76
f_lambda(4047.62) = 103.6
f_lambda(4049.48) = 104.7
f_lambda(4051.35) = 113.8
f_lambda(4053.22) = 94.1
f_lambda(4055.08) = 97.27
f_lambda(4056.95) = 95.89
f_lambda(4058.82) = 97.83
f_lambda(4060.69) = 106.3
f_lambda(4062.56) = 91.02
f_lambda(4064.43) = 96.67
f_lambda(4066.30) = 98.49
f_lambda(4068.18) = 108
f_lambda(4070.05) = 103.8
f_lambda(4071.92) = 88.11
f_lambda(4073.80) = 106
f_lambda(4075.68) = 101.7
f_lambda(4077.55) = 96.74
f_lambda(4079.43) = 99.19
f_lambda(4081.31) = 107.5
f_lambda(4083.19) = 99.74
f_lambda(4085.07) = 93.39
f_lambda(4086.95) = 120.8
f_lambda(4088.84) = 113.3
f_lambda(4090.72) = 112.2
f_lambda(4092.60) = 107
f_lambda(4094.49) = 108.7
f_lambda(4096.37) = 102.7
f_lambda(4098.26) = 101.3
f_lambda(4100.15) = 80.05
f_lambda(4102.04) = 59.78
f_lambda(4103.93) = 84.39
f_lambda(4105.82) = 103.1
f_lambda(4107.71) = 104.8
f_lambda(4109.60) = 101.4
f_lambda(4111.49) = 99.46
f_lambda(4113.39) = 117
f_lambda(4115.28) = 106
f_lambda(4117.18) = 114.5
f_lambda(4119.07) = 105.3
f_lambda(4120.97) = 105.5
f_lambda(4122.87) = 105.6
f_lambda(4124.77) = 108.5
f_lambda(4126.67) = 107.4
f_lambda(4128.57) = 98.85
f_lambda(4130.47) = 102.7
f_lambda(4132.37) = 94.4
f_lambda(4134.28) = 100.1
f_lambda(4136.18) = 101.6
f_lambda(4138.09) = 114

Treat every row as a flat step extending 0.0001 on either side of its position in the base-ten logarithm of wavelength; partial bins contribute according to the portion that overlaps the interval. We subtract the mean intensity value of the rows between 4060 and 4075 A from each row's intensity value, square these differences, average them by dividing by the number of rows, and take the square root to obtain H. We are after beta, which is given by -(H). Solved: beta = -7.0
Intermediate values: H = 7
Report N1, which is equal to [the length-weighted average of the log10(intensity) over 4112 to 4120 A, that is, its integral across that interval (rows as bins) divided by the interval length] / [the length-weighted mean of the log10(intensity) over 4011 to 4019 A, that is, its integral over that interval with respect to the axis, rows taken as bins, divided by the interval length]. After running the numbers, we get 1.02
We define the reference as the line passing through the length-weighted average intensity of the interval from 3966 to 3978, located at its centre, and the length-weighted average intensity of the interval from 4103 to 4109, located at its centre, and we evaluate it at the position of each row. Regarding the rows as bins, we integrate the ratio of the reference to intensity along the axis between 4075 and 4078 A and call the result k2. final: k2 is 2.7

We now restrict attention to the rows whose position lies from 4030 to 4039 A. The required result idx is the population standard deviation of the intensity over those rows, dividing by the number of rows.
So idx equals 11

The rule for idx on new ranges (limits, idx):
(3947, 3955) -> 3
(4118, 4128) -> 1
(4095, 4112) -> 14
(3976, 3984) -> 4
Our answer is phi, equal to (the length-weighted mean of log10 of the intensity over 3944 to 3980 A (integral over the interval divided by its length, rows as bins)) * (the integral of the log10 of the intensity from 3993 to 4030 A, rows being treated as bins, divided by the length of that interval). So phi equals 3.62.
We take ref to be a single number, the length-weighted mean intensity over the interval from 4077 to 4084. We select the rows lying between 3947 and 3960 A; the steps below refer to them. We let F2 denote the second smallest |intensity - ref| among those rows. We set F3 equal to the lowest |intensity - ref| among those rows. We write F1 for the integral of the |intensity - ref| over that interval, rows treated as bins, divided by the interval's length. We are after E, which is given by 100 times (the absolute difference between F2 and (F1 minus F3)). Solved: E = 903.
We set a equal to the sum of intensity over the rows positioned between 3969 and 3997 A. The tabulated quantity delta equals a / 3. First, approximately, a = 1278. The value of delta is 426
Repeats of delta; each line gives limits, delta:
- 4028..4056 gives 497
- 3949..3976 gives 319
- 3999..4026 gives 517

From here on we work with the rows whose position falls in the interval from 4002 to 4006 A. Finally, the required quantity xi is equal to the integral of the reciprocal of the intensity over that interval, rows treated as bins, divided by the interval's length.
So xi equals 0.0100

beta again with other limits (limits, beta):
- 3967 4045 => -19.5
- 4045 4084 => -8.4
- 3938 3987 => -21.4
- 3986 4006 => -6.9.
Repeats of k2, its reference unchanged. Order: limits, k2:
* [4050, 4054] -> 3.1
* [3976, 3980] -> 2.3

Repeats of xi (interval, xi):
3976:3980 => 0.0108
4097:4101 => 0.0110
